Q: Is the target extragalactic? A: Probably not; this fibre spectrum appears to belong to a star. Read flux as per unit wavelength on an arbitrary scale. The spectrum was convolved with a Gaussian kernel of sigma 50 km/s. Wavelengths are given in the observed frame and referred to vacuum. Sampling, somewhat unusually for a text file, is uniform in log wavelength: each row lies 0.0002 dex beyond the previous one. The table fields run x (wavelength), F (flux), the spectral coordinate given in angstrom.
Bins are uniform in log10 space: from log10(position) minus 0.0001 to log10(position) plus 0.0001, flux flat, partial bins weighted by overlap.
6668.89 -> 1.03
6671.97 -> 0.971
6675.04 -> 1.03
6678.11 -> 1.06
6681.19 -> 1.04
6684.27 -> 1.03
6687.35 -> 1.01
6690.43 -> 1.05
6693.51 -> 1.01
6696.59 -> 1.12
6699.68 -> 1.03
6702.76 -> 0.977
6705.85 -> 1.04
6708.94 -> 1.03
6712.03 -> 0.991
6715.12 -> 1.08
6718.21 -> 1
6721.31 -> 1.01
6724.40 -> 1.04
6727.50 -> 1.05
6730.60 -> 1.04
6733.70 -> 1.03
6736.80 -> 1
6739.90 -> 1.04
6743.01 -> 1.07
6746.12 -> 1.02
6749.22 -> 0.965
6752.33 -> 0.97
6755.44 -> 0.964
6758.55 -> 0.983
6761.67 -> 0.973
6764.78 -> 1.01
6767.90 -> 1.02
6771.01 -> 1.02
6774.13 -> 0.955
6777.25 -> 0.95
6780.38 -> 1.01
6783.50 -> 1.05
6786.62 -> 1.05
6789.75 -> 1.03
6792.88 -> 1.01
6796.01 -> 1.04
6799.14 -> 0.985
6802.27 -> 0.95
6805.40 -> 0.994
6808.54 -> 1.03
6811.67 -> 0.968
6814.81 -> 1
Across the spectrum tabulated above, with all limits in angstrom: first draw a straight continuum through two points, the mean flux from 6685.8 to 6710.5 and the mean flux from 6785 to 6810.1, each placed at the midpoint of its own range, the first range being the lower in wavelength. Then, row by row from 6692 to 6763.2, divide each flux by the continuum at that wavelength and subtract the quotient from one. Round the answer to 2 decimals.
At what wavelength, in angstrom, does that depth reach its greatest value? 6749.22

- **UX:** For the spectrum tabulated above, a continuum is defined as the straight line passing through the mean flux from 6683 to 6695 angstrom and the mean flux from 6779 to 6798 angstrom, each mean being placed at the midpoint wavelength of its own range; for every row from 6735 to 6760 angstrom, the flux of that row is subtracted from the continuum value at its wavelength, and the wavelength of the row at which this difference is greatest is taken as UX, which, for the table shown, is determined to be 6755.44 angstrom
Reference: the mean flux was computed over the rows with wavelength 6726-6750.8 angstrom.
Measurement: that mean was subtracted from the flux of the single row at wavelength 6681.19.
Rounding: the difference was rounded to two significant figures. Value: 0.013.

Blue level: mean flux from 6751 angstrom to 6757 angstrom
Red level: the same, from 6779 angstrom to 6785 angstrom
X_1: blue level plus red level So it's 2.00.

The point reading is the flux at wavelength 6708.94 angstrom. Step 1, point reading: 1.03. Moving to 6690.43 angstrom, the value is 1.05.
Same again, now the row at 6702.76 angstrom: 0.977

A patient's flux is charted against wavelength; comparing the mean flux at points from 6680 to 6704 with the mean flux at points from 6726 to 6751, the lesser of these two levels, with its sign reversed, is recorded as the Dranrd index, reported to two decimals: -1.03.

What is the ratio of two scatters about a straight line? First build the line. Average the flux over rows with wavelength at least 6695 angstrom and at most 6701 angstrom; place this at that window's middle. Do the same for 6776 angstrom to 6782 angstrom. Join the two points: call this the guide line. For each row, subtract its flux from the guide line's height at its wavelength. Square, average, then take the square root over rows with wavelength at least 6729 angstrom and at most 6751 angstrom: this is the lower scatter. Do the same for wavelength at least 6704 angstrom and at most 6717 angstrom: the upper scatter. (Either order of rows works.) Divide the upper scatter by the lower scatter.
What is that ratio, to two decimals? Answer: 1.44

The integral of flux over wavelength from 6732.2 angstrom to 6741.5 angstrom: 9.5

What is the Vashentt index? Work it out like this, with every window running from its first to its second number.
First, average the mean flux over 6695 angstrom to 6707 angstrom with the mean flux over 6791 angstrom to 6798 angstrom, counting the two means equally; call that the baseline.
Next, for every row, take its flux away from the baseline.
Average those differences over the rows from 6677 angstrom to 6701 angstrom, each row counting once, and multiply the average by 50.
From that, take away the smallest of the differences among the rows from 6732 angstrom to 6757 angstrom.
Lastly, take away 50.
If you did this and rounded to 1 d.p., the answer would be -50.5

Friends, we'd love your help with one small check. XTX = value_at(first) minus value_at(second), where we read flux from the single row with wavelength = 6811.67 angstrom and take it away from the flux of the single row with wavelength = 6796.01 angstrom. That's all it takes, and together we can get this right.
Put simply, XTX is 0.07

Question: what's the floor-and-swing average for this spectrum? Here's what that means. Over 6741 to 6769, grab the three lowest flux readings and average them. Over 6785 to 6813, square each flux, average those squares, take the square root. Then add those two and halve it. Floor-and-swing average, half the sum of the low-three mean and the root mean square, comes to 0.99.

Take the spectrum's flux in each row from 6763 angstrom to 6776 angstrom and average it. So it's 1.00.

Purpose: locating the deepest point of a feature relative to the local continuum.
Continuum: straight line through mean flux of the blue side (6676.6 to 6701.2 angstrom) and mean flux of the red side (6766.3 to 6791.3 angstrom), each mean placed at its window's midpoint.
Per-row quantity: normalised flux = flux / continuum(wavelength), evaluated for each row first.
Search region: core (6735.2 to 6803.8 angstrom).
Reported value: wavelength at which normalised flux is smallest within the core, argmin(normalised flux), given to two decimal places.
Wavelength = 6777.25 angstrom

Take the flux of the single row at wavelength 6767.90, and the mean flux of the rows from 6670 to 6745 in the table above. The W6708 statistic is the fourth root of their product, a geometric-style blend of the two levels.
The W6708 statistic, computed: 1.01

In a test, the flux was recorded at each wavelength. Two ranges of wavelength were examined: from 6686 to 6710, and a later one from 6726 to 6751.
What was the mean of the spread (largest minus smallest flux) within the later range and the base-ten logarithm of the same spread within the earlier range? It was -0.37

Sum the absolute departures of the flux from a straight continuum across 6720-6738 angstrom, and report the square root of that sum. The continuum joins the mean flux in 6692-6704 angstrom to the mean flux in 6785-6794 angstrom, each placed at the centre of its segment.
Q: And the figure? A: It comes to 0.30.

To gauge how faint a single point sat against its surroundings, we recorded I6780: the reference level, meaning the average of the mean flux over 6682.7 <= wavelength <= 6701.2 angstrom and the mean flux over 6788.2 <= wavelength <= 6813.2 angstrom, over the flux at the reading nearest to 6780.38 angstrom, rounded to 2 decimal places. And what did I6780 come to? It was 1.01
